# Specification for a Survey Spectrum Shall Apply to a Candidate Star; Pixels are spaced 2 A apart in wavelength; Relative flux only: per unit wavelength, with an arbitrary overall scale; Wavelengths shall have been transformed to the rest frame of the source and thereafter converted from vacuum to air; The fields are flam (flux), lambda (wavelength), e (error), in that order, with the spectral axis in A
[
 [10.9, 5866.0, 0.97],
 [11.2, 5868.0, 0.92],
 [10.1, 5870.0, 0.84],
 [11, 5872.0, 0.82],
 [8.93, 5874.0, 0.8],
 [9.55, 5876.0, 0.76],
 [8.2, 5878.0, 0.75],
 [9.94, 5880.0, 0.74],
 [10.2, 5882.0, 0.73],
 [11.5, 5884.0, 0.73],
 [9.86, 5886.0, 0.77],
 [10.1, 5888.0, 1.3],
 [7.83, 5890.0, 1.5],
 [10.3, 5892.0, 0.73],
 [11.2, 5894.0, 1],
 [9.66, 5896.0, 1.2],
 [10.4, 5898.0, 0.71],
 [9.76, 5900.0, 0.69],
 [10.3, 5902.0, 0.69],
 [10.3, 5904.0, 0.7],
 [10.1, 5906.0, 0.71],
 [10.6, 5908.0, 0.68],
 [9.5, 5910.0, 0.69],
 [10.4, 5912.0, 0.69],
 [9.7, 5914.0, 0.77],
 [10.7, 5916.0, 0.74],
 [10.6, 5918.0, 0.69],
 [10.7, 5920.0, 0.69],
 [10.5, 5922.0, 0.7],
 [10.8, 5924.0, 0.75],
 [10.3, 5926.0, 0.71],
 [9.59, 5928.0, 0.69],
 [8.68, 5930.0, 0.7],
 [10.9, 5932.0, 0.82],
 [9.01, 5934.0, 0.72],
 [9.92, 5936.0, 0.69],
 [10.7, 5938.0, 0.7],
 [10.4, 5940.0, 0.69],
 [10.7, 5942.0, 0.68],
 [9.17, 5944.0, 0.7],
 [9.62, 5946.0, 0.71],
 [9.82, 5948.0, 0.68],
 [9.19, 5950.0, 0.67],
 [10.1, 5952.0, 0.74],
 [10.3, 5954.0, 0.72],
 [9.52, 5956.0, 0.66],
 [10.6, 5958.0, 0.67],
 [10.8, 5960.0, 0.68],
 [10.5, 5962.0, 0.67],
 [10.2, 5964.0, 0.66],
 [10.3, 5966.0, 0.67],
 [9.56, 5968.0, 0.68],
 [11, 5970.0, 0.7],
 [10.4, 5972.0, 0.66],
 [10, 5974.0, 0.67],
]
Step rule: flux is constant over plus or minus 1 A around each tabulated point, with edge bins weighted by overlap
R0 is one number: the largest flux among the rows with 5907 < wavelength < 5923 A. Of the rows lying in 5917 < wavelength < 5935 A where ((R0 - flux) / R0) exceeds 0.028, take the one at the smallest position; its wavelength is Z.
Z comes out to 5926.0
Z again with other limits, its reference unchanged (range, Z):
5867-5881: 5870.0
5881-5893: 5882.0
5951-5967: 5952.0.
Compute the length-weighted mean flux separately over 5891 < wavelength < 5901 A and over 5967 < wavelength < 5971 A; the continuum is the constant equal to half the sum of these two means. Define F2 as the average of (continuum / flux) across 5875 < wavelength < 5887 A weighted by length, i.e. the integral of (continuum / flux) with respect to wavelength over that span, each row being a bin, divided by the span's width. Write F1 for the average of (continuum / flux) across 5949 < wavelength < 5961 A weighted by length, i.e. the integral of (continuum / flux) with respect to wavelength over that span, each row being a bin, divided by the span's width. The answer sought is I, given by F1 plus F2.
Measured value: 2.07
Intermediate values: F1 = 1.02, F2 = 1.05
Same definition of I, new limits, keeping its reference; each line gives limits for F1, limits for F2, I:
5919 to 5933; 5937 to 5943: 1.98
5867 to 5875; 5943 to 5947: 2.10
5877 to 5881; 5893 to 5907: 2.15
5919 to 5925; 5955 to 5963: 1.96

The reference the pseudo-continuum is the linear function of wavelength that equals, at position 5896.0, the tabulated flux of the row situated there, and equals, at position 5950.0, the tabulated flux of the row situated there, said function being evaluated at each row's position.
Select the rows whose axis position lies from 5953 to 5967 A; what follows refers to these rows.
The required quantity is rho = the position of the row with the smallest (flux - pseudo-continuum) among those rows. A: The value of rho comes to 5956.0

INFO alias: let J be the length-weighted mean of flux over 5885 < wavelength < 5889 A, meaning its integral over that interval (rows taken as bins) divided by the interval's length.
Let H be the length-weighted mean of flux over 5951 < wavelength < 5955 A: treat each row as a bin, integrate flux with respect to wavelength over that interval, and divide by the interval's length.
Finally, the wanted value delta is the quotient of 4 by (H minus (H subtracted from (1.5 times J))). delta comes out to 0.74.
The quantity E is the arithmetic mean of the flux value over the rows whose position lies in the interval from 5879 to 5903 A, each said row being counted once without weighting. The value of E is 10.1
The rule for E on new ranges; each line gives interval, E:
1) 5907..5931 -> 10.2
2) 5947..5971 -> 10.2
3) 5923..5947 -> 10.0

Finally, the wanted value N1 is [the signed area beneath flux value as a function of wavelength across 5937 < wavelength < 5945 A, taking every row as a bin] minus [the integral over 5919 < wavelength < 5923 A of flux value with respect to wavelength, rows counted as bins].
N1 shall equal 40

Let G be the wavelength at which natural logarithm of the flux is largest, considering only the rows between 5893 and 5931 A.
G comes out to 5894.0 A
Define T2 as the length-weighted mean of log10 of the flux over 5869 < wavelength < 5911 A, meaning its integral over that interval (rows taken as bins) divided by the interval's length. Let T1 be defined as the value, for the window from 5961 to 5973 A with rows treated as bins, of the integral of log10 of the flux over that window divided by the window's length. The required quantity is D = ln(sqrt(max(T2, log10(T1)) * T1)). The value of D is 0.005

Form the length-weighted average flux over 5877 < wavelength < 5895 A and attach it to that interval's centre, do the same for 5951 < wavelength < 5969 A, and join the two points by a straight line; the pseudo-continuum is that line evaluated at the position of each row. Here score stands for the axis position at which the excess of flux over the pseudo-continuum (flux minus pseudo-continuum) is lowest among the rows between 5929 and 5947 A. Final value 5930.0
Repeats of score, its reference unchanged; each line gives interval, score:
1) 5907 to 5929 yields 5910.0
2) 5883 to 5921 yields 5890.0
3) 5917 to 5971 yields 5930.0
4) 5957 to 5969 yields 5968.0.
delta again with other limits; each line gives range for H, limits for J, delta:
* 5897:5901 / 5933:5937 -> 0.67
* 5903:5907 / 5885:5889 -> 0.74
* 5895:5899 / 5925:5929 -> 0.78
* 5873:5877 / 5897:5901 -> 1.19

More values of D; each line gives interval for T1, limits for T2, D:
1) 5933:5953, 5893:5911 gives 0.001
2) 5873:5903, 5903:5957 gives -0.003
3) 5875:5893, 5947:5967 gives -0.005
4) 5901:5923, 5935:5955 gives 0.006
